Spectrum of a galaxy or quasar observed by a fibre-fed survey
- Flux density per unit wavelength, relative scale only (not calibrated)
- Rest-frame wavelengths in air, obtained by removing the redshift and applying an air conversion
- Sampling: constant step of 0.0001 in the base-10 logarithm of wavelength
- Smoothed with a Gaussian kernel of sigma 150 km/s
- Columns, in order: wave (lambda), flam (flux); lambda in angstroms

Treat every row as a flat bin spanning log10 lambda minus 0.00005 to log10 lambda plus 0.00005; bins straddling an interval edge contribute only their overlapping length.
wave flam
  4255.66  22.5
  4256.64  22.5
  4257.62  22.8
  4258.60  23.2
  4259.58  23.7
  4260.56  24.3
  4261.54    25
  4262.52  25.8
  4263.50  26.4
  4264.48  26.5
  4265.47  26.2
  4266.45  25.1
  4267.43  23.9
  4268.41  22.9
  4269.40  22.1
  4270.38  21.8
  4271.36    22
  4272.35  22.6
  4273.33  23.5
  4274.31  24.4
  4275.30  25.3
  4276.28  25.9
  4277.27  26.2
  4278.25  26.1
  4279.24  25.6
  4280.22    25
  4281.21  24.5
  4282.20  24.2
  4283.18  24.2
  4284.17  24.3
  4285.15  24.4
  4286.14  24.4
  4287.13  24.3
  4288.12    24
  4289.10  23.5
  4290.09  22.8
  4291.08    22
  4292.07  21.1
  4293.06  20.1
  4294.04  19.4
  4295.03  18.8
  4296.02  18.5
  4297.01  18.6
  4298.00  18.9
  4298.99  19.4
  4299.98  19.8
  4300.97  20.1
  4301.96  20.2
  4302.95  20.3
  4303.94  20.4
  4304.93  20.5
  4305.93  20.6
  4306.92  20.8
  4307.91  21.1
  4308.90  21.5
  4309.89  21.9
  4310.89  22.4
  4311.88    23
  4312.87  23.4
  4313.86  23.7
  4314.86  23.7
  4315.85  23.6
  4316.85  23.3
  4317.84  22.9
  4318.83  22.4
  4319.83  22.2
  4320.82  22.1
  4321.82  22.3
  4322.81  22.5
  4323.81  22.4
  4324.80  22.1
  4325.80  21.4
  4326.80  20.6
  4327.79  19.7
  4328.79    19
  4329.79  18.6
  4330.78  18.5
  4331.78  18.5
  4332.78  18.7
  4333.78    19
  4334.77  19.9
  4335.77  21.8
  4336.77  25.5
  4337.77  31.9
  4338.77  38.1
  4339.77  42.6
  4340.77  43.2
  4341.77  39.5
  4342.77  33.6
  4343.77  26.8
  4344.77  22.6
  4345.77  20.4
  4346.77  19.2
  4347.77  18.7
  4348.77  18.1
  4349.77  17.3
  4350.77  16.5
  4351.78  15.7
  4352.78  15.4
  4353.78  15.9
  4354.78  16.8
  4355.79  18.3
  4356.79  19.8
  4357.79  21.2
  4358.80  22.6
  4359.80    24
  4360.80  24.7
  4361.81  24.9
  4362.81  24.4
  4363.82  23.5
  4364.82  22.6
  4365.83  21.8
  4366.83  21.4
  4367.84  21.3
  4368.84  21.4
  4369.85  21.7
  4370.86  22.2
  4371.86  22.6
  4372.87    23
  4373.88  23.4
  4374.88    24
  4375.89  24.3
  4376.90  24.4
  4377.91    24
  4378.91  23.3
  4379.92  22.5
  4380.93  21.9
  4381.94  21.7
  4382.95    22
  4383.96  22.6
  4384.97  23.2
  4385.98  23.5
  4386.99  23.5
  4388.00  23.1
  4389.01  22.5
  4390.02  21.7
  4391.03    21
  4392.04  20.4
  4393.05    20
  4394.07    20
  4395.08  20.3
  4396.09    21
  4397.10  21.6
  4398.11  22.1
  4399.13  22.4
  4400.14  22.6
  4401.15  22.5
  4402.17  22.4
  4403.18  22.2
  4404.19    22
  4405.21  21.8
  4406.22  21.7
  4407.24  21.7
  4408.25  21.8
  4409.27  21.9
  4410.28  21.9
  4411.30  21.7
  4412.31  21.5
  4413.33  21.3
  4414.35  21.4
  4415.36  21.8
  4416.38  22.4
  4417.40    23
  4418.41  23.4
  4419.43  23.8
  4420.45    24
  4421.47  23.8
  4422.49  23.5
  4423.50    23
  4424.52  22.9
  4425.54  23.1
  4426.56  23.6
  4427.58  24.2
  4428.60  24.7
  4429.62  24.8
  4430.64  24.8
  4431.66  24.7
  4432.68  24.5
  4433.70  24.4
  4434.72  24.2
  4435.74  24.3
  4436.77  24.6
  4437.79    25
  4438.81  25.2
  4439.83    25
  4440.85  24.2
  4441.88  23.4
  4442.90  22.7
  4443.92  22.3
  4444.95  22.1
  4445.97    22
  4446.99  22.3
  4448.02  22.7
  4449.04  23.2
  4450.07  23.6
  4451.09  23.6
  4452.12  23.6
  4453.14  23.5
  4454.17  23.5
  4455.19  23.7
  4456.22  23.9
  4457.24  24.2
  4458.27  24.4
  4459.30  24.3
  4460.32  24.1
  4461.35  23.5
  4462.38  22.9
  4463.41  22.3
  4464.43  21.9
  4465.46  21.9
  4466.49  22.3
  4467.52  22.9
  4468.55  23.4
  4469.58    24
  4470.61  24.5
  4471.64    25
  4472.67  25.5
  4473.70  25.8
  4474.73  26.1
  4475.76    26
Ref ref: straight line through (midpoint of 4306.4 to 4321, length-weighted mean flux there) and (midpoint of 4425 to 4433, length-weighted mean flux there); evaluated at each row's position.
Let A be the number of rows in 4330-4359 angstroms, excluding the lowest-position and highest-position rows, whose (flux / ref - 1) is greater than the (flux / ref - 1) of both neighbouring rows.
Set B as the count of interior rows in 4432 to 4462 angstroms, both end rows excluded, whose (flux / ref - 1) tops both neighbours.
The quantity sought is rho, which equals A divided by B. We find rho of 0.33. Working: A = 1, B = 3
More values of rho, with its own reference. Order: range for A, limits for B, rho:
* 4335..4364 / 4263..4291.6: 0.67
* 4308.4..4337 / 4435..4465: 0.67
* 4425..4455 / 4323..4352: 3.00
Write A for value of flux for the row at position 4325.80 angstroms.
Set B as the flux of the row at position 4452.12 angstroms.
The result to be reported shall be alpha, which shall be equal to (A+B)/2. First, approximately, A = 21.4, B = 23.6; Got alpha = 22.5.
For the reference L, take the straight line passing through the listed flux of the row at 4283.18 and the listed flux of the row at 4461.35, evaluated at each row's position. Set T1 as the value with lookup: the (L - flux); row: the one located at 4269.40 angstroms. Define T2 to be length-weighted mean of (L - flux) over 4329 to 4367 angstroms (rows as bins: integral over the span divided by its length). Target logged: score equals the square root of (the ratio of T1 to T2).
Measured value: 1.7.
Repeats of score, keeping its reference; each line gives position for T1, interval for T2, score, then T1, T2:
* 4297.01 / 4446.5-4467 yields 4.7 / 5.5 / 0.2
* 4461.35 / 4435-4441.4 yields 0.0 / 0.0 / -1.1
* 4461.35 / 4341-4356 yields 0.0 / 0.0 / 2.5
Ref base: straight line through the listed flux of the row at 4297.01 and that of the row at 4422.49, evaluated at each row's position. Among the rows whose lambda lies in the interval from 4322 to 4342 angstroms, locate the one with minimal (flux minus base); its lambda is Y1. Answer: 4331.78 angstroms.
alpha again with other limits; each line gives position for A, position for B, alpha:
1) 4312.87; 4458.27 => 23.9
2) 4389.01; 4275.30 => 23.9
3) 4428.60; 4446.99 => 23.5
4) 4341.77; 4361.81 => 32.2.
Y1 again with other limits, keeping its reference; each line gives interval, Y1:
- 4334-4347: 4346.77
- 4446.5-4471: 4465.46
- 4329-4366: 4352.78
